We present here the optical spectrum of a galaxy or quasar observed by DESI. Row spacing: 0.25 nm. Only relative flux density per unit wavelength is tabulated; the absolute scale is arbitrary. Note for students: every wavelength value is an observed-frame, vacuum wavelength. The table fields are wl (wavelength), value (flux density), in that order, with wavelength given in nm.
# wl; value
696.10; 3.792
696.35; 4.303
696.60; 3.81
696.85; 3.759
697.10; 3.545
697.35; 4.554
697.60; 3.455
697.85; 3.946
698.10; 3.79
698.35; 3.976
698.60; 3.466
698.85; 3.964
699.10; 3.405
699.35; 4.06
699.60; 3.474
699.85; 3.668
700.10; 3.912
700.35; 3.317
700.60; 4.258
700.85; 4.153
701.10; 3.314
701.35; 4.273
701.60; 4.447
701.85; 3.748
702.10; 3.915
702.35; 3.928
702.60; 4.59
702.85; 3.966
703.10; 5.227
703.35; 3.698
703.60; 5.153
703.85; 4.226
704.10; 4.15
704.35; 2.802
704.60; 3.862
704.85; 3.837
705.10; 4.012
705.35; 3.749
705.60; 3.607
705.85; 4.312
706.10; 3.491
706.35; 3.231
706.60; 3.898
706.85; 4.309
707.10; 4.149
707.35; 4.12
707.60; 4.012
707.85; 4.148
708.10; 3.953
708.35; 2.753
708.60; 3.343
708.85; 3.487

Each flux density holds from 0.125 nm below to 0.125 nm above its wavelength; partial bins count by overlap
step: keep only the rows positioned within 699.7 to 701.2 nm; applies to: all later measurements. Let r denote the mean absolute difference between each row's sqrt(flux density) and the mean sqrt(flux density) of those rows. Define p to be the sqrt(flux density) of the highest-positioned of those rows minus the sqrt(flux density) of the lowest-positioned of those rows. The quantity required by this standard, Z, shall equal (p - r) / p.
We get 1.9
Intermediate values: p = -0.095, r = 0.087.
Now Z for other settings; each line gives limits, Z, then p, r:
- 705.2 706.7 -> -0.8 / 0.038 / 0.070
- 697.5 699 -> 0.6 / 0.132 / 0.053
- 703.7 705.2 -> 2.7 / -0.053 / 0.092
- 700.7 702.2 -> 2.3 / -0.059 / 0.080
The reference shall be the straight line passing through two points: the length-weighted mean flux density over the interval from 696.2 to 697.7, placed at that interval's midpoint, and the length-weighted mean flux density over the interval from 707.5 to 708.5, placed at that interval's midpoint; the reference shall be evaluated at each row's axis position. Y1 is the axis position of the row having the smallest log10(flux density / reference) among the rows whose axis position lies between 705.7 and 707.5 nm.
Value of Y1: 706.35 nm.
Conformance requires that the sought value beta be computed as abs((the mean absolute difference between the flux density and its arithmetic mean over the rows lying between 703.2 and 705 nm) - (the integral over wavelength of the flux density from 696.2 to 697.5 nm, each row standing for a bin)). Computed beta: 4.7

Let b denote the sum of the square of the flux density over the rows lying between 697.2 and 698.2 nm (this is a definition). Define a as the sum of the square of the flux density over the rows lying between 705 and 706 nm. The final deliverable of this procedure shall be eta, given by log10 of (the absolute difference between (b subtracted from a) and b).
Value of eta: 1.80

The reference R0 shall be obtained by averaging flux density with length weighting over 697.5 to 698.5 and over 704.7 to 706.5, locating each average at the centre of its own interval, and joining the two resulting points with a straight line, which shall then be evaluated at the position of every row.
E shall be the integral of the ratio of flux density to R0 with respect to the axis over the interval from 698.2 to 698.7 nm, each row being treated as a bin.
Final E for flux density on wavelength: 0.49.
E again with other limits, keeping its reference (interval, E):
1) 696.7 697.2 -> 0.48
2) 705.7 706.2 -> 0.52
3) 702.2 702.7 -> 0.56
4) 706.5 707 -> 0.55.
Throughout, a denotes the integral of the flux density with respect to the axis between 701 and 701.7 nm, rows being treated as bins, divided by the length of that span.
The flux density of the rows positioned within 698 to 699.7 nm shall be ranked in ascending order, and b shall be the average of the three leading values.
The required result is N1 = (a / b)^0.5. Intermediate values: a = 4.02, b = 3.4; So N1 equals 1.08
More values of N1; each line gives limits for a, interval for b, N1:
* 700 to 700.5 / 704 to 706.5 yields 1.07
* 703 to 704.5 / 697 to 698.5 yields 1.08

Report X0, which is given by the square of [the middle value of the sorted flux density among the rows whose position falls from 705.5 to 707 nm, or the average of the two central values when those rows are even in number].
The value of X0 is 14.1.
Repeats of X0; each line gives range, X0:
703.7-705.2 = 15.5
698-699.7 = 14.4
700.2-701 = 17.2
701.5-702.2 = 15.3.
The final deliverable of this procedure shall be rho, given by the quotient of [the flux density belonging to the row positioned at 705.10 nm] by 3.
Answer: 1.34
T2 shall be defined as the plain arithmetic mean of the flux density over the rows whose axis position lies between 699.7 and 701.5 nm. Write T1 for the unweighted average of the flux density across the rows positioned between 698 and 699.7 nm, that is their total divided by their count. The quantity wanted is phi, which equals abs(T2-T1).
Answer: 0.11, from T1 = 3.73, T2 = 3.84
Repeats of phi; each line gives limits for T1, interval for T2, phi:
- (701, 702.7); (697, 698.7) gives 0.21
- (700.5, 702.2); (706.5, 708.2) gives 0.07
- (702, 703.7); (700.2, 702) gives 0.42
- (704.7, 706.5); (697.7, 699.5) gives 0.05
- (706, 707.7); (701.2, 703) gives 0.24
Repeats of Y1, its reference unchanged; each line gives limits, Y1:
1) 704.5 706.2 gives 706.10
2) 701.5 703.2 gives 701.85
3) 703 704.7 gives 704.35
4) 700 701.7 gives 700.35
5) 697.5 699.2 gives 699.10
